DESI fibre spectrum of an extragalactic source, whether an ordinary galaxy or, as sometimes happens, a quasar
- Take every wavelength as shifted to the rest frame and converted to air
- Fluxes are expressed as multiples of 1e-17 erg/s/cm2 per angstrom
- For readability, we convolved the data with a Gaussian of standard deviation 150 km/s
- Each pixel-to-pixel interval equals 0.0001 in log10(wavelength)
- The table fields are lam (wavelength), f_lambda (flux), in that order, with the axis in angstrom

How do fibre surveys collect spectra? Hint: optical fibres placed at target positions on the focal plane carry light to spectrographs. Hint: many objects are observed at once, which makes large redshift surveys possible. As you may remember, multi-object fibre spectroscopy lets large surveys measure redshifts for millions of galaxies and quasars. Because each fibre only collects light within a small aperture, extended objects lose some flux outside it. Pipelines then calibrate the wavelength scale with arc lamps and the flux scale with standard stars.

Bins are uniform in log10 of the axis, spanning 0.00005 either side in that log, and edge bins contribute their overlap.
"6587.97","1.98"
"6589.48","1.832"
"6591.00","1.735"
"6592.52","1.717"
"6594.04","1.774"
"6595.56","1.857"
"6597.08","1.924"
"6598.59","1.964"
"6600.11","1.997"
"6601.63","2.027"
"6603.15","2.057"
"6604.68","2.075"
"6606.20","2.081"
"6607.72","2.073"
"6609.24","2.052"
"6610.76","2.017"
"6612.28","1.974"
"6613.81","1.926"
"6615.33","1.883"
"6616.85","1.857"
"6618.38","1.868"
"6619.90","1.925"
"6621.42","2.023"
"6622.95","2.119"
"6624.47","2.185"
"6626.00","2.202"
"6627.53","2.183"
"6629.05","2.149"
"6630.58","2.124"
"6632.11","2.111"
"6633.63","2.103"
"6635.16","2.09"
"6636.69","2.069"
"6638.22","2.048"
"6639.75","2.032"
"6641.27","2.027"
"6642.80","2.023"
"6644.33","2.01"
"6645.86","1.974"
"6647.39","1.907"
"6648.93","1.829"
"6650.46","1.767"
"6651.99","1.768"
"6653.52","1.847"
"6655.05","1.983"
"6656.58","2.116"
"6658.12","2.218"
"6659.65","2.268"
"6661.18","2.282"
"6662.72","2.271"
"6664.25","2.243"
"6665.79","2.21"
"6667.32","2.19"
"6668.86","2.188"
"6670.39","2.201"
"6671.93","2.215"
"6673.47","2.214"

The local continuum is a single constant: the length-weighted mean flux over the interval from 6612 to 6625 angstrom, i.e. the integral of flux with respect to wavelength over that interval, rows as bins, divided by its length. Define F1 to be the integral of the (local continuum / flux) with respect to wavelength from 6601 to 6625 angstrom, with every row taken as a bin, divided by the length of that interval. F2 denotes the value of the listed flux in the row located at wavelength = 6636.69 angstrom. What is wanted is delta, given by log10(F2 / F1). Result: 0.323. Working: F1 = 0.984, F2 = 2.069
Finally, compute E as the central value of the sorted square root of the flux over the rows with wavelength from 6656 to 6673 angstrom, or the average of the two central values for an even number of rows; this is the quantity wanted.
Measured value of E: 1.49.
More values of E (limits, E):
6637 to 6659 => 1.41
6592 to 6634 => 1.42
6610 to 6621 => 1.39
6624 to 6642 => 1.45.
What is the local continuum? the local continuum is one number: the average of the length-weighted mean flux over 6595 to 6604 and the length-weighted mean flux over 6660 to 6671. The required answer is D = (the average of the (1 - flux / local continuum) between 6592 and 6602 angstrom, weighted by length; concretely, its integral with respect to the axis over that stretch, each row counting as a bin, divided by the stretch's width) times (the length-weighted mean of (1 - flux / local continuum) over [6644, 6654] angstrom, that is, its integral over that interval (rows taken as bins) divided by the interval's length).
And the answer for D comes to 0.011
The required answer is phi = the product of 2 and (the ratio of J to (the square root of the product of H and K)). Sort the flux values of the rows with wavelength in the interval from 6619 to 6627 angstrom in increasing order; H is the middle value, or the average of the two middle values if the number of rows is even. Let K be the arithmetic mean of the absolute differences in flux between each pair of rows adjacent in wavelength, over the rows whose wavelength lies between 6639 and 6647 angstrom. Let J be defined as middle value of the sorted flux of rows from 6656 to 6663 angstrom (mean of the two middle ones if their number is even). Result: 26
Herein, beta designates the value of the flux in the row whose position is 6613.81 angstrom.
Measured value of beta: 1.926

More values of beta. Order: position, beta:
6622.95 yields 2.119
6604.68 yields 2.075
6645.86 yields 1.974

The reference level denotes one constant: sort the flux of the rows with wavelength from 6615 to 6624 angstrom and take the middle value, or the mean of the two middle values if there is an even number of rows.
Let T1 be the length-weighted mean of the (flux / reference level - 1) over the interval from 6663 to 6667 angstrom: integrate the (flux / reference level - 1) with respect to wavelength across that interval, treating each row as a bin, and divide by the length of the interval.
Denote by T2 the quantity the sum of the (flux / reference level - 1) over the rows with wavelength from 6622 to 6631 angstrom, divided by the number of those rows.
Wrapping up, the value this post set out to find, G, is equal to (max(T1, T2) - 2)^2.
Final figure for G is 3.35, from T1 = 0.17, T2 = 0.13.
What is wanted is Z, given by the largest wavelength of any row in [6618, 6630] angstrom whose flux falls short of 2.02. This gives 6619.90 angstrom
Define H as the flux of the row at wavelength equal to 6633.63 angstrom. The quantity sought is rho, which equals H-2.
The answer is 0.10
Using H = 2.103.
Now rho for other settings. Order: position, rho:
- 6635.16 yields 0.09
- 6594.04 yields -0.23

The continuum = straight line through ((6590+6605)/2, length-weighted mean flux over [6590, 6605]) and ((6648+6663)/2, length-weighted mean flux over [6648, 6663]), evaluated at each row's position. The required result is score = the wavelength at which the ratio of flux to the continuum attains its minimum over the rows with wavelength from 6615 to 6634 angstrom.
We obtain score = 6616.85 angstrom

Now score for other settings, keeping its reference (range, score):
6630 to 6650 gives 6648.93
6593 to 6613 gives 6594.04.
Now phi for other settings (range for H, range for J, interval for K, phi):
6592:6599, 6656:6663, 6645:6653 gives 15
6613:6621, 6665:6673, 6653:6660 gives 10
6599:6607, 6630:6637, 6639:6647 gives 24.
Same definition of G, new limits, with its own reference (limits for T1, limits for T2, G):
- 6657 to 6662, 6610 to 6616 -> 3.31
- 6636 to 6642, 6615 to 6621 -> 3.71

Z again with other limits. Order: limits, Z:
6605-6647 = 6645.86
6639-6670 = 6655.05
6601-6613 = 6612.28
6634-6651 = 6650.46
